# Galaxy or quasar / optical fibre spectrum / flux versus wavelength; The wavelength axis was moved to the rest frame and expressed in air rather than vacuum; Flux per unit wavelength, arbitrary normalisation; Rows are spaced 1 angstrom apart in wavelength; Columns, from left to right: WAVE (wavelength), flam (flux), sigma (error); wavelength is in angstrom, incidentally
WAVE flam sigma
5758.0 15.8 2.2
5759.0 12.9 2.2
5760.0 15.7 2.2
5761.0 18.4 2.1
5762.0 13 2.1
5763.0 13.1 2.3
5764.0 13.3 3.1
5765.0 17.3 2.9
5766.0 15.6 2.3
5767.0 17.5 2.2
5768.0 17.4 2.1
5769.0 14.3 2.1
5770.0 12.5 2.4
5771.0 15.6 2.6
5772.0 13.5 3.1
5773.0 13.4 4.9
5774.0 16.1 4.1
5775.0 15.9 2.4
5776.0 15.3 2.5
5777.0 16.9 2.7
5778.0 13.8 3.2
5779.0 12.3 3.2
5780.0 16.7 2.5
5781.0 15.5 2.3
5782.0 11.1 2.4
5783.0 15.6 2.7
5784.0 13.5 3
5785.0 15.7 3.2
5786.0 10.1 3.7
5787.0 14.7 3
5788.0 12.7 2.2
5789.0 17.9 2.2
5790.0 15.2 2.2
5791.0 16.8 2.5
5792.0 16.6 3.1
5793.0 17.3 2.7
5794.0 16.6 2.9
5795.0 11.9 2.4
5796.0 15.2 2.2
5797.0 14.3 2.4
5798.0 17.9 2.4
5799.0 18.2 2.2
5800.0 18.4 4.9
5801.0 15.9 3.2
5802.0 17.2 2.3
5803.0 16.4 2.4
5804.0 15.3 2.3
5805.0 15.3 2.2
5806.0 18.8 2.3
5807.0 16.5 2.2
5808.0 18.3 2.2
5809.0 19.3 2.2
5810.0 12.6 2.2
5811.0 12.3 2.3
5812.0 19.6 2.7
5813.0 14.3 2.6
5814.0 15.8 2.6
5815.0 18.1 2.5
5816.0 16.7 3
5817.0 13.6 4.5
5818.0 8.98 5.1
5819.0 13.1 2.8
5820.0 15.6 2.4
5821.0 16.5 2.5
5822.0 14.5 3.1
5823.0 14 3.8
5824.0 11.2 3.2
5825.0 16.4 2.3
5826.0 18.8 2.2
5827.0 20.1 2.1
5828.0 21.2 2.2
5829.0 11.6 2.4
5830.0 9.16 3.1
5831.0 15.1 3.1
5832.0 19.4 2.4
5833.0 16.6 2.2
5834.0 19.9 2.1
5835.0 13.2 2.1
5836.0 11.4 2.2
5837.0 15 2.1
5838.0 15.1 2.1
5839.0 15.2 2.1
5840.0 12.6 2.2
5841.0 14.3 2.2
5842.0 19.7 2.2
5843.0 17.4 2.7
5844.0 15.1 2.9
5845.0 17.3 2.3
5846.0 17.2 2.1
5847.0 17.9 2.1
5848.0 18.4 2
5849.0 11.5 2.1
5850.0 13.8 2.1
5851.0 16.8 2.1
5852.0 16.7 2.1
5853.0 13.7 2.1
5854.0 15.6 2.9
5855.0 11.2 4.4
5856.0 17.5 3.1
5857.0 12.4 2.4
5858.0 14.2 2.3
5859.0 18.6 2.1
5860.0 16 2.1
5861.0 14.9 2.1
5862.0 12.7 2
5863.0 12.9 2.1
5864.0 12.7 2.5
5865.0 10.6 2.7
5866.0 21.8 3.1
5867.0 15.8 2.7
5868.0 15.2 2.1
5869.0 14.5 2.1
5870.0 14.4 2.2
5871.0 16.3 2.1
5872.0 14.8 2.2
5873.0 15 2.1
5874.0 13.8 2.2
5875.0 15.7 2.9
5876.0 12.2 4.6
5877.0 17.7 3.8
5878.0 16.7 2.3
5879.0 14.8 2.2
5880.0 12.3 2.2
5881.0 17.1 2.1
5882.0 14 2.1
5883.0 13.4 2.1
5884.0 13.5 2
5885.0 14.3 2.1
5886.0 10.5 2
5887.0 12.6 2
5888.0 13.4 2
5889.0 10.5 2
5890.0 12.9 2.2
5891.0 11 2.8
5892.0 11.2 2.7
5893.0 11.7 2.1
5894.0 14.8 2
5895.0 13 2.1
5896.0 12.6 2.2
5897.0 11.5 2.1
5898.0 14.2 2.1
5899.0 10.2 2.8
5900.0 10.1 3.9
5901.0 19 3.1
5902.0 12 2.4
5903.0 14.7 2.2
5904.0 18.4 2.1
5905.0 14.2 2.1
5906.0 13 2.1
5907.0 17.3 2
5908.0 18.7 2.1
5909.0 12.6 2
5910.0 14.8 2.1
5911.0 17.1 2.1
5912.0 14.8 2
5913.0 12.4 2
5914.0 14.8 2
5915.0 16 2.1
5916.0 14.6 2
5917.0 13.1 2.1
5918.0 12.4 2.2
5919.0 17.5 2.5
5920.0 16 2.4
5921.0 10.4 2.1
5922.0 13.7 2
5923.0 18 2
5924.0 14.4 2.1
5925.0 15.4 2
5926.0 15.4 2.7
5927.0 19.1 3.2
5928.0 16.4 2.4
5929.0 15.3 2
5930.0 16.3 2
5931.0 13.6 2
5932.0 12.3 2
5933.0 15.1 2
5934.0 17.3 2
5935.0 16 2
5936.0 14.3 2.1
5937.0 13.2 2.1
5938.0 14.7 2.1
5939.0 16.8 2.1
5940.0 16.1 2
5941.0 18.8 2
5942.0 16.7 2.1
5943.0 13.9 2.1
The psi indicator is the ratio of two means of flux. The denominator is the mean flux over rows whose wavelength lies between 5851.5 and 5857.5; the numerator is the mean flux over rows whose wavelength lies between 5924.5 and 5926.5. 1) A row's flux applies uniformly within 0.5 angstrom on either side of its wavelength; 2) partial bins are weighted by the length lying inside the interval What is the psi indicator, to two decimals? 1.06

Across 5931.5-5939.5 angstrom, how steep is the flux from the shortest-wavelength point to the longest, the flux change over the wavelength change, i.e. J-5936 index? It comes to 0.6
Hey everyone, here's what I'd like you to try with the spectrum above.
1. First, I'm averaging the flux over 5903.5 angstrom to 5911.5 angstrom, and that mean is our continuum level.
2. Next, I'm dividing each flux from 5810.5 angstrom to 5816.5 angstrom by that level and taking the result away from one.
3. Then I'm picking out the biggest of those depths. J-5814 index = 0.22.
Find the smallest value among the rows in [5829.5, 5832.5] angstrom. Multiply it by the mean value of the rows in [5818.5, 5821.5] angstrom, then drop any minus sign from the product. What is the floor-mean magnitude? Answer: 138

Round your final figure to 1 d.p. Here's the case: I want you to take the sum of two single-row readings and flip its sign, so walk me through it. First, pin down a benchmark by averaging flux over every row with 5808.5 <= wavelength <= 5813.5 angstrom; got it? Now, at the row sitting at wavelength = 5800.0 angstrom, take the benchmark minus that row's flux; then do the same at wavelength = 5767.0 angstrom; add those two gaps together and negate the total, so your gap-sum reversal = 4.7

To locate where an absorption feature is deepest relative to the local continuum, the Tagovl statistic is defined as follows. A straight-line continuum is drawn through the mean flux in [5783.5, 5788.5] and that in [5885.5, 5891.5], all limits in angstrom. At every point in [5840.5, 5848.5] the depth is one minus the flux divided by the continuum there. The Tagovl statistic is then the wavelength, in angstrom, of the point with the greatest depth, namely 5841.0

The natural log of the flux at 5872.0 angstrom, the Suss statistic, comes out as 2.69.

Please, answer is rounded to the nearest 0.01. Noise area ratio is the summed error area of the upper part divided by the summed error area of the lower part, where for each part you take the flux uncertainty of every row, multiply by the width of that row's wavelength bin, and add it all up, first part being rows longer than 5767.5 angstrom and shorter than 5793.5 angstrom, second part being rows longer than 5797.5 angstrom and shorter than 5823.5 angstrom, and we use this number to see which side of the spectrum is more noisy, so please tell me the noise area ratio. 1.00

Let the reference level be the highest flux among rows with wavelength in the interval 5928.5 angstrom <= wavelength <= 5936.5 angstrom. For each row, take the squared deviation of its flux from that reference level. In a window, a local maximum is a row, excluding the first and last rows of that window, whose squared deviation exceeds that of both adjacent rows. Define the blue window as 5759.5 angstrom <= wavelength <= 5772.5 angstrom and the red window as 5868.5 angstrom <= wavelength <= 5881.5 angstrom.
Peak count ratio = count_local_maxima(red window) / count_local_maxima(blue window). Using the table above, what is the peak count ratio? 1.67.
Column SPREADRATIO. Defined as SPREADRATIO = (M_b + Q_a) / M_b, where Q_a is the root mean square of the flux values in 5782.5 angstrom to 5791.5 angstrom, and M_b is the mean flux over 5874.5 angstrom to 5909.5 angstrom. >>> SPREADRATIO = 2.08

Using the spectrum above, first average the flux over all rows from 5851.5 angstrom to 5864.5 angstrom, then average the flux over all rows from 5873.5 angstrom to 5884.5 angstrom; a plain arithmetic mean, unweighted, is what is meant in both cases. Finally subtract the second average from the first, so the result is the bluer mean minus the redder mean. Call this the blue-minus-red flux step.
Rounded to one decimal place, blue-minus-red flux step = -0.1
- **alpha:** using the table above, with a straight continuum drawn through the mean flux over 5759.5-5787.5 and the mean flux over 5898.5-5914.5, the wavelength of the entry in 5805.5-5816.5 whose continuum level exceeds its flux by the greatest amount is 5811.0 angstrom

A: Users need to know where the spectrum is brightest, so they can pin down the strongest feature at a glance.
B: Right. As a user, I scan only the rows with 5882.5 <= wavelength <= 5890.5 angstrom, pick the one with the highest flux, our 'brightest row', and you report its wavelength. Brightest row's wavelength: 5885.0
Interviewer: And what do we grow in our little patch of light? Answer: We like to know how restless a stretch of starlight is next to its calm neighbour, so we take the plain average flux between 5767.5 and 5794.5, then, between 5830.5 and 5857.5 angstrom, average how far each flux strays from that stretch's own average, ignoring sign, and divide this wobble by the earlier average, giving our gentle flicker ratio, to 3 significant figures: 0.140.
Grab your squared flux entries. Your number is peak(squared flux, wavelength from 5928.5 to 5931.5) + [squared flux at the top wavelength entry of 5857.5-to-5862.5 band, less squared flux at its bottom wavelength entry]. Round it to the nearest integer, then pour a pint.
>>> 225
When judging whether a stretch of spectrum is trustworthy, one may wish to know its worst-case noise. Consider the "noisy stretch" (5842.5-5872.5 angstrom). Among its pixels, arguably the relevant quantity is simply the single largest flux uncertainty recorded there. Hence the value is 4.4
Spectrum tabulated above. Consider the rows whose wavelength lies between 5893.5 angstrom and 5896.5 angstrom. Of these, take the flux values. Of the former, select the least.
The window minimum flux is 12.6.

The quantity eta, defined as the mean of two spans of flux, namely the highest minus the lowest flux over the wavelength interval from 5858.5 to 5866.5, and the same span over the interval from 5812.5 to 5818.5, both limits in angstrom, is 10.2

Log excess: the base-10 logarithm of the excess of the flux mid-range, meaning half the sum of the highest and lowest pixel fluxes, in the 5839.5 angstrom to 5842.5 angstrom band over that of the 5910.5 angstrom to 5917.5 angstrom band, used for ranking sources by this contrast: 0.15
